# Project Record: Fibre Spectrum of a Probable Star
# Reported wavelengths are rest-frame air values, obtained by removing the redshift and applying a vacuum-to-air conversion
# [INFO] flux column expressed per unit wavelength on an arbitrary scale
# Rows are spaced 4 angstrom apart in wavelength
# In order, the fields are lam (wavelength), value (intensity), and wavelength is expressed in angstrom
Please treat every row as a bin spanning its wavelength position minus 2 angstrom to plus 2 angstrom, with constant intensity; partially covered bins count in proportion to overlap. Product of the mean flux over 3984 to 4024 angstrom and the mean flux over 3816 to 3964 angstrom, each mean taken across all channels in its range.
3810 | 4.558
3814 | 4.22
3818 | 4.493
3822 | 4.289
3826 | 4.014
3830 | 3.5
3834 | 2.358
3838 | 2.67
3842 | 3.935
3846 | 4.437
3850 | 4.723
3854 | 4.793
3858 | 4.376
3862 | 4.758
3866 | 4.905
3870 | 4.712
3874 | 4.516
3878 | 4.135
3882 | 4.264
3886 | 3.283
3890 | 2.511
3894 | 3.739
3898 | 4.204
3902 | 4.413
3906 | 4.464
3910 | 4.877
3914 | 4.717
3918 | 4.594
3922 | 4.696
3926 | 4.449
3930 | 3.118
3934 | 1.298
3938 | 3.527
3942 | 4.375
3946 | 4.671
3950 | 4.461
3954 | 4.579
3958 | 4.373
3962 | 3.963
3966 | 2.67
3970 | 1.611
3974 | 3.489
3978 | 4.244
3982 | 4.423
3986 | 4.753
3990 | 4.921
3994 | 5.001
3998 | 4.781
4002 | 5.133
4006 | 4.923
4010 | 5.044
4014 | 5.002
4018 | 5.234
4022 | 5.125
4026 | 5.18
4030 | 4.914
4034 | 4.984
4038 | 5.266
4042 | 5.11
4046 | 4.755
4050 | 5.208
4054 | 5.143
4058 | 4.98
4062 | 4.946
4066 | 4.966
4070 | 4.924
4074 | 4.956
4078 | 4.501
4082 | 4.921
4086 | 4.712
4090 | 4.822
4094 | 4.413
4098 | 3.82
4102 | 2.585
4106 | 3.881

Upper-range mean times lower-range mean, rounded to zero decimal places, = 20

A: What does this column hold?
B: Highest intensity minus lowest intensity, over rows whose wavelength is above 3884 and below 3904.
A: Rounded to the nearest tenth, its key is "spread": 1.9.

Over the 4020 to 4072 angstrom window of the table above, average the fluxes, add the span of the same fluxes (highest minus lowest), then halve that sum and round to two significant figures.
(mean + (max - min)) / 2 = 2.8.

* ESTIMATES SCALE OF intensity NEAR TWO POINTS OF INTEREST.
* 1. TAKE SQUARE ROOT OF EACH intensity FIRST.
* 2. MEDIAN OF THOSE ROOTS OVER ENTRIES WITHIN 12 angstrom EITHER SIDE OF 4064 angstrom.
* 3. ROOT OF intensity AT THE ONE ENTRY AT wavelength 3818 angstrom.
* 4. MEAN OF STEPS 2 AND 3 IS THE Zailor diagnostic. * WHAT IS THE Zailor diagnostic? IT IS 2.17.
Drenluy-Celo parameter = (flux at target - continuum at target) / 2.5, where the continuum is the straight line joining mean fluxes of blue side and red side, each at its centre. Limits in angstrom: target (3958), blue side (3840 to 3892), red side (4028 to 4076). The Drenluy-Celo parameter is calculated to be -0.10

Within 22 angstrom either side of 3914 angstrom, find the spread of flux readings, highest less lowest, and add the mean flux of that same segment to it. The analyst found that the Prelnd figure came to 7.6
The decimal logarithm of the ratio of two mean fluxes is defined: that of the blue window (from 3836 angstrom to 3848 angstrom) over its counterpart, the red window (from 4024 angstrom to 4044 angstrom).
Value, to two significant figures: -0.14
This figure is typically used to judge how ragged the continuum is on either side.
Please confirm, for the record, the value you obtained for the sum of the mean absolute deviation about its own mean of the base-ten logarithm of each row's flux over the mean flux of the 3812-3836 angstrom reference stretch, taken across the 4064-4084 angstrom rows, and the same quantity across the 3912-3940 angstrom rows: 0.151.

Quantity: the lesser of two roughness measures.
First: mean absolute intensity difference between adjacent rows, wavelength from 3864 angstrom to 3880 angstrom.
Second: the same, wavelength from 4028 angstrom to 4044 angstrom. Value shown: 0.169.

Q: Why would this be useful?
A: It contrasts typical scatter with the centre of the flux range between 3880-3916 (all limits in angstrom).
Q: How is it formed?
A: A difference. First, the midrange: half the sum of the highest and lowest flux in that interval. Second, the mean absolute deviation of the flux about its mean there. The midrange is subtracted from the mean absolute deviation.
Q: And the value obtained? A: -3.1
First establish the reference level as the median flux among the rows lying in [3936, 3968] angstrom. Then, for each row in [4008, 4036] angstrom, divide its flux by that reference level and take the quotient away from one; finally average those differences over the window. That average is -0.16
